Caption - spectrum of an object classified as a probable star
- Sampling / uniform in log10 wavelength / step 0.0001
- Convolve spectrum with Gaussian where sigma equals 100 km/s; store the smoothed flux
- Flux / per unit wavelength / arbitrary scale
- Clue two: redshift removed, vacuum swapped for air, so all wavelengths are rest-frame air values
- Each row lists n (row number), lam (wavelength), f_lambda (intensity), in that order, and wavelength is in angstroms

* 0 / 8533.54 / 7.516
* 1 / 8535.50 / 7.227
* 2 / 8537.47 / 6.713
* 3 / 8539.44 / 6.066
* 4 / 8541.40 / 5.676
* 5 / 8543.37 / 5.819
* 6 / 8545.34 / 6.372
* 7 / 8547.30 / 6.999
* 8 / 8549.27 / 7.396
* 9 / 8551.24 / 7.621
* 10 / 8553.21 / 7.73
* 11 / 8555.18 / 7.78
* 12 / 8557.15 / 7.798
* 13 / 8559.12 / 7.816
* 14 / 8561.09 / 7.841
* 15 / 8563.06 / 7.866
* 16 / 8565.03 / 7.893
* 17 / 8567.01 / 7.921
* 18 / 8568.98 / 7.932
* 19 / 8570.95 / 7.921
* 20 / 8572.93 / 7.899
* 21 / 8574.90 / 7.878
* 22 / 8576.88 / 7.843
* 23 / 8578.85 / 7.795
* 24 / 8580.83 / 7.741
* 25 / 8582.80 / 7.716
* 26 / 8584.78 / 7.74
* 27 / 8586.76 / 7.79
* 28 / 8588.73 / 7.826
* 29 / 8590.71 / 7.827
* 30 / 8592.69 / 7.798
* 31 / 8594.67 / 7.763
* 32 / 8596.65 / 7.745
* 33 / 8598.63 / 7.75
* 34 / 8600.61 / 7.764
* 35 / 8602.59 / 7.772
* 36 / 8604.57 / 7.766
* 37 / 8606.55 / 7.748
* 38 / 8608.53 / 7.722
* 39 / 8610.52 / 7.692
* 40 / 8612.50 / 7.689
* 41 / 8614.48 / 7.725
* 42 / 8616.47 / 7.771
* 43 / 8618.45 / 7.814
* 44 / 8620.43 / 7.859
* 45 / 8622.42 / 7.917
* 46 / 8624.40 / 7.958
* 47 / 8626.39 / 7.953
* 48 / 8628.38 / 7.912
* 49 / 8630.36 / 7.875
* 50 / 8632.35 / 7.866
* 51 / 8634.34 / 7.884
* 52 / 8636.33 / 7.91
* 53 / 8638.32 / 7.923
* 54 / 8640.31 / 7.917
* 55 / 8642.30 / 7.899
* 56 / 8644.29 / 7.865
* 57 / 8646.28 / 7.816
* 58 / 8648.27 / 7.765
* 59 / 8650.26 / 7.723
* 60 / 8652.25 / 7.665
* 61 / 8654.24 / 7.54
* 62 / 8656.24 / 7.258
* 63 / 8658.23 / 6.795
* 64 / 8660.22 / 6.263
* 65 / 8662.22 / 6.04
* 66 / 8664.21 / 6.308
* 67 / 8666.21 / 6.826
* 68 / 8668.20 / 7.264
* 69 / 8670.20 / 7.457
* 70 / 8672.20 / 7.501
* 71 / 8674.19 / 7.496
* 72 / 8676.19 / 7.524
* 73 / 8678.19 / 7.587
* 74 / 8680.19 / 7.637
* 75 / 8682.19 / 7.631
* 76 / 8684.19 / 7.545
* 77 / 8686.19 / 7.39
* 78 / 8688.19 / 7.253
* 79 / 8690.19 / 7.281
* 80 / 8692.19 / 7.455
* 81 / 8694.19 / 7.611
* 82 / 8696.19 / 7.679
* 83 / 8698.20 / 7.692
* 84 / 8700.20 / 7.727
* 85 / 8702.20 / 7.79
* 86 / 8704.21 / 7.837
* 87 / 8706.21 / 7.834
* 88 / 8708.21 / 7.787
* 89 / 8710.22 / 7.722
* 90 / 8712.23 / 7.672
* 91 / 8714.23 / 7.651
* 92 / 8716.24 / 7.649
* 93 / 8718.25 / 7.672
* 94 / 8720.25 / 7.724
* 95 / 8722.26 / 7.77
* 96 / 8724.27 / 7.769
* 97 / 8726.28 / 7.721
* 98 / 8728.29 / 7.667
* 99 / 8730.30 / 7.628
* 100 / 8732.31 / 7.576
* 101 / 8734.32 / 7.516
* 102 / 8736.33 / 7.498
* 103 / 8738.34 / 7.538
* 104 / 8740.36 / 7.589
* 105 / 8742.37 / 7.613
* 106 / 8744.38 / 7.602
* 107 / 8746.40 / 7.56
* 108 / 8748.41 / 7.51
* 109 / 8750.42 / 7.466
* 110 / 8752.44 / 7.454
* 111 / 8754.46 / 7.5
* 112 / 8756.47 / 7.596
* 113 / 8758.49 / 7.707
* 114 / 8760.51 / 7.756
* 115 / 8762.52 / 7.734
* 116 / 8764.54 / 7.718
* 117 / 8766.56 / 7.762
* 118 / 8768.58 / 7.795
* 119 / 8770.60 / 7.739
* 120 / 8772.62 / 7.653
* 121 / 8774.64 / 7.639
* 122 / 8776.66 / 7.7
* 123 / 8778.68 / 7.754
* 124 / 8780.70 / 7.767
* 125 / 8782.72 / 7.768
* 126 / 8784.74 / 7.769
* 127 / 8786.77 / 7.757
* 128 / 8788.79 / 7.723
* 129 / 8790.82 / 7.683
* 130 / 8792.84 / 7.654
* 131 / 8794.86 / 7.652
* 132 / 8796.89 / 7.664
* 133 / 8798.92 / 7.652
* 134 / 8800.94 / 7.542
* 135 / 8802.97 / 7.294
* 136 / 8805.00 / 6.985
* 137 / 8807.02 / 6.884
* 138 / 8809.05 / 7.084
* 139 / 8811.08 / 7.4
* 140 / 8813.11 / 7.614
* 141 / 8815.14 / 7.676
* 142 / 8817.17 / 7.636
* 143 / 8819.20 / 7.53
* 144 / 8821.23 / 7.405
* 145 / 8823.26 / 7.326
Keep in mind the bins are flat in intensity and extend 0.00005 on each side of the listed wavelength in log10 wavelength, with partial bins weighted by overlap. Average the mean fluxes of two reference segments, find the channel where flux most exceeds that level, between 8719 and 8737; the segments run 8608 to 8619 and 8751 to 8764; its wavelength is 8722.26 angstroms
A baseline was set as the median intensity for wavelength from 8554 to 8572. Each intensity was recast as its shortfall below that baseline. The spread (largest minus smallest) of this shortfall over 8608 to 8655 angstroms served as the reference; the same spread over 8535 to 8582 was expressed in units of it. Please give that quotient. 5.4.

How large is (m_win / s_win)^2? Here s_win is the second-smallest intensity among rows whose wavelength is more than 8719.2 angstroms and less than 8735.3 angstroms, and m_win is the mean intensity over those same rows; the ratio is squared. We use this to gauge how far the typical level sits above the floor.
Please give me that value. 1.03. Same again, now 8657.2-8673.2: 1.18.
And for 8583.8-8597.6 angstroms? 1.01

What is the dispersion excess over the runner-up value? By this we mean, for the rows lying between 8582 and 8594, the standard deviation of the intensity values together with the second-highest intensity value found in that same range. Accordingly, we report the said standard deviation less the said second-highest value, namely -7.78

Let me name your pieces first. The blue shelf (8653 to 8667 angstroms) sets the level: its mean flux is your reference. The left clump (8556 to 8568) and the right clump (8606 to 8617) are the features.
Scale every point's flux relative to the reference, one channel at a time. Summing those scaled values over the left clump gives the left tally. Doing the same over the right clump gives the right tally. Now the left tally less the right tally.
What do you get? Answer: 0.1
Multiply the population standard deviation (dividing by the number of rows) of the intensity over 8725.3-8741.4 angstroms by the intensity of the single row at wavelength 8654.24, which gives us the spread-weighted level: 0.54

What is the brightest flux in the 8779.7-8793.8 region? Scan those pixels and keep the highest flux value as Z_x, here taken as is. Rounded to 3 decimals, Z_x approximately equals 7.769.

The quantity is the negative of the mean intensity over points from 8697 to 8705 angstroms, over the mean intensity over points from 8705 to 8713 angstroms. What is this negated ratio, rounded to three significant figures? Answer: -1.00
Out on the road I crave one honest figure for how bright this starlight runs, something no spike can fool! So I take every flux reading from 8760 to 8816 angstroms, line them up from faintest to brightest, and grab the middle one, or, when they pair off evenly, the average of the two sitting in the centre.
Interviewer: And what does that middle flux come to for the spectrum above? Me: 7.7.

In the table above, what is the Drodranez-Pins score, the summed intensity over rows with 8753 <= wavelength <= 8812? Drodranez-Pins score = 220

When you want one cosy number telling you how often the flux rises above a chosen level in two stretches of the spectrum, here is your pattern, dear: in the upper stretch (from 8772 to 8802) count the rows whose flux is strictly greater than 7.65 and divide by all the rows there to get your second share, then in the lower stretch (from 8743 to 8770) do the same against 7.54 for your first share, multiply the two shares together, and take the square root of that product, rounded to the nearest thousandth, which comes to 0.775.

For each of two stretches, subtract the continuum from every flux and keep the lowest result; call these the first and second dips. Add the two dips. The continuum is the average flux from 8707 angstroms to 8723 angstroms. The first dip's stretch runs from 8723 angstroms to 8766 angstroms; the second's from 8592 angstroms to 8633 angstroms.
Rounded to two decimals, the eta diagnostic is -0.27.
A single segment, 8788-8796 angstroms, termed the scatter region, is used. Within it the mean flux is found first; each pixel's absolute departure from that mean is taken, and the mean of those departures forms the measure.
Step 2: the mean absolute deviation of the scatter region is 0.025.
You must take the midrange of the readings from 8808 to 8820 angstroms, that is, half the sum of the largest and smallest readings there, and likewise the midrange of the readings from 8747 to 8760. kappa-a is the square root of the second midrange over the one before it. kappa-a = 1.01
